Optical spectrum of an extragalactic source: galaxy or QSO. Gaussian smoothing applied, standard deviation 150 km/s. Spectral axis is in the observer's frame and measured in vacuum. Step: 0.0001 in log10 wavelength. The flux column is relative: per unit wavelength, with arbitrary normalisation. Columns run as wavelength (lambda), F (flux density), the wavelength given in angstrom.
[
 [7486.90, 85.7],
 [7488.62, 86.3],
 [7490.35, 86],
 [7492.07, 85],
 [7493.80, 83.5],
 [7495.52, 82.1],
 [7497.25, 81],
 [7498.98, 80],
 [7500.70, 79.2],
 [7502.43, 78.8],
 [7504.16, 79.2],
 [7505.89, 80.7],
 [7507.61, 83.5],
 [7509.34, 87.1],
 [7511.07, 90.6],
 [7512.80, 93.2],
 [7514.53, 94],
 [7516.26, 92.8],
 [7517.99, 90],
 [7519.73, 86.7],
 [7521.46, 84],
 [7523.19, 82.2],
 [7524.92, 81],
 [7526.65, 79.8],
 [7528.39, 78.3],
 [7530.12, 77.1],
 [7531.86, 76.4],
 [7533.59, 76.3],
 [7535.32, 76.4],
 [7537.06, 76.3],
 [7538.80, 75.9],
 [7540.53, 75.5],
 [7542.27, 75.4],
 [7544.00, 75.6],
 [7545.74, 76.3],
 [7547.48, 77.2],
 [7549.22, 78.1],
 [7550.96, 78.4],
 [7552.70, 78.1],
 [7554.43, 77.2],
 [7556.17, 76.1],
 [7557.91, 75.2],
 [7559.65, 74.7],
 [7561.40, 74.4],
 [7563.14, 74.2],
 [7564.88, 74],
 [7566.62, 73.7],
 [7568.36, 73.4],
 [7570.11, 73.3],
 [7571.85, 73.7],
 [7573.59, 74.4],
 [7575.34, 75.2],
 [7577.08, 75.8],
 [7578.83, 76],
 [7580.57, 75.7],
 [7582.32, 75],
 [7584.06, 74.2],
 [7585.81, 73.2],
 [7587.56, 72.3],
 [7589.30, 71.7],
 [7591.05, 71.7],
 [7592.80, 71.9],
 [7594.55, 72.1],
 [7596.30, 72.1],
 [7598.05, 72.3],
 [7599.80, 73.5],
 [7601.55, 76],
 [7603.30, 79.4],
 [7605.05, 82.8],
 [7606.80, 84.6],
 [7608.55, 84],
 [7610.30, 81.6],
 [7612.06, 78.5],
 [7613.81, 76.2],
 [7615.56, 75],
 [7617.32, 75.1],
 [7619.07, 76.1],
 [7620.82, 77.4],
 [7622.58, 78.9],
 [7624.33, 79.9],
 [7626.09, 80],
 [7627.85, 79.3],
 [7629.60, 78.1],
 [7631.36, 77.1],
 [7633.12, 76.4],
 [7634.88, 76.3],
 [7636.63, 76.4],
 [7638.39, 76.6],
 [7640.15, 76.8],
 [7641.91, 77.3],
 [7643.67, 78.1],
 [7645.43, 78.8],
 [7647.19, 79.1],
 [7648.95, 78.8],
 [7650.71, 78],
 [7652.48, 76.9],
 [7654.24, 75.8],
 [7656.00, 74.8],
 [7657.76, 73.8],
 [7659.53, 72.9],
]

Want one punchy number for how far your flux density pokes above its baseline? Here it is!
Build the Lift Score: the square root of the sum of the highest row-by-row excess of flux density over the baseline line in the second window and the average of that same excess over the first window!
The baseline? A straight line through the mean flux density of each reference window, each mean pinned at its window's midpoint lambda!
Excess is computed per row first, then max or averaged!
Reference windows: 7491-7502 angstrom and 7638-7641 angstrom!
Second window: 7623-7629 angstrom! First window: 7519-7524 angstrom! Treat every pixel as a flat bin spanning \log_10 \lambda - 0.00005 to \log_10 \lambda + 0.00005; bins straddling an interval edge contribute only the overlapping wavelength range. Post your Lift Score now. 2.5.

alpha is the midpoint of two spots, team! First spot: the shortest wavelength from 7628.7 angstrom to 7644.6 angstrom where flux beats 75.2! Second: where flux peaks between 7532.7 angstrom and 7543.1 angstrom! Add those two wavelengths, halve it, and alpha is 7582.5 angstrom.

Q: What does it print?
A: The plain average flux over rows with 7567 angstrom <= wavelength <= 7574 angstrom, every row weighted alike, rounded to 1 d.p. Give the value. 73.7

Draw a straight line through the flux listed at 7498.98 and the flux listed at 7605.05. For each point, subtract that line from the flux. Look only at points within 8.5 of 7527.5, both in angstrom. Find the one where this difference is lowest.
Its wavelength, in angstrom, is 7533.59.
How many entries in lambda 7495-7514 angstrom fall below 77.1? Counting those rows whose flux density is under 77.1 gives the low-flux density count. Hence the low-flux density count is 0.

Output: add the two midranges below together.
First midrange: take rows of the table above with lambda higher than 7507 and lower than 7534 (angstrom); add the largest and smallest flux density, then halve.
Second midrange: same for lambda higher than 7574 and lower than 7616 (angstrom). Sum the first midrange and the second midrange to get 163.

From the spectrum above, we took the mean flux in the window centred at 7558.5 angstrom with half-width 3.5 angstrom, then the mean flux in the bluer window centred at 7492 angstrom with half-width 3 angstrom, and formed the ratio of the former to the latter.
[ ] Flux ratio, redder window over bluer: 0.89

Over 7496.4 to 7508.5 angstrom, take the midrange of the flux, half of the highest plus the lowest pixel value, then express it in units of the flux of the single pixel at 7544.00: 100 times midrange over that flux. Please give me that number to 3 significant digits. 107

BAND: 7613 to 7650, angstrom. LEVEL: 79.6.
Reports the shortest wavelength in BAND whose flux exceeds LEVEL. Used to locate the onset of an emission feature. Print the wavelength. 7624.33 angstrom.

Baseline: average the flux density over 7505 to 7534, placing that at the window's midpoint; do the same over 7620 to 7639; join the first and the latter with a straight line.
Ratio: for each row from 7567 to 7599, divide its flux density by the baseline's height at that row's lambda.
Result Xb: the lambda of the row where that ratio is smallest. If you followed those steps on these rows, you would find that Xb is 7589.30 angstrom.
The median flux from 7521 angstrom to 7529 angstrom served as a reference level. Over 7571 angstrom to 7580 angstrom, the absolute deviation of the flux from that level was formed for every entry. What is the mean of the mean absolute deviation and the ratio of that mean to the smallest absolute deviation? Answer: 3.6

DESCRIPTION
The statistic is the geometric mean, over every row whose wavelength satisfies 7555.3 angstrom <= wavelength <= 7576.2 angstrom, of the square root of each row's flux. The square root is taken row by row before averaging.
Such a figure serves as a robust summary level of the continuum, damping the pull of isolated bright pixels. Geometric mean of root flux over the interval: 8.62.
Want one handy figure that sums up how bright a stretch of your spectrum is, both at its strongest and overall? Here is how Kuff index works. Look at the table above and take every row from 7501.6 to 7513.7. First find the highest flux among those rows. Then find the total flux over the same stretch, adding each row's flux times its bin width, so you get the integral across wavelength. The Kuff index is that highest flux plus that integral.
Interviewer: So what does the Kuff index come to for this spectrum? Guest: 1119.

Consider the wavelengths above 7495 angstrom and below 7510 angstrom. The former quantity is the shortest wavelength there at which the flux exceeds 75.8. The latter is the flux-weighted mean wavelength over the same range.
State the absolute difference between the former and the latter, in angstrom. 7.0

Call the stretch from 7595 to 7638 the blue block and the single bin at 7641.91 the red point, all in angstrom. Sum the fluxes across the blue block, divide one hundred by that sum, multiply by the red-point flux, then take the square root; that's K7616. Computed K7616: 2.03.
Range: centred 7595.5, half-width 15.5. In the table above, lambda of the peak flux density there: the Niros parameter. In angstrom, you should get 7606.80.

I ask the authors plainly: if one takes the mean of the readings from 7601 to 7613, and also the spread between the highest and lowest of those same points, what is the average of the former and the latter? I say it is 45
